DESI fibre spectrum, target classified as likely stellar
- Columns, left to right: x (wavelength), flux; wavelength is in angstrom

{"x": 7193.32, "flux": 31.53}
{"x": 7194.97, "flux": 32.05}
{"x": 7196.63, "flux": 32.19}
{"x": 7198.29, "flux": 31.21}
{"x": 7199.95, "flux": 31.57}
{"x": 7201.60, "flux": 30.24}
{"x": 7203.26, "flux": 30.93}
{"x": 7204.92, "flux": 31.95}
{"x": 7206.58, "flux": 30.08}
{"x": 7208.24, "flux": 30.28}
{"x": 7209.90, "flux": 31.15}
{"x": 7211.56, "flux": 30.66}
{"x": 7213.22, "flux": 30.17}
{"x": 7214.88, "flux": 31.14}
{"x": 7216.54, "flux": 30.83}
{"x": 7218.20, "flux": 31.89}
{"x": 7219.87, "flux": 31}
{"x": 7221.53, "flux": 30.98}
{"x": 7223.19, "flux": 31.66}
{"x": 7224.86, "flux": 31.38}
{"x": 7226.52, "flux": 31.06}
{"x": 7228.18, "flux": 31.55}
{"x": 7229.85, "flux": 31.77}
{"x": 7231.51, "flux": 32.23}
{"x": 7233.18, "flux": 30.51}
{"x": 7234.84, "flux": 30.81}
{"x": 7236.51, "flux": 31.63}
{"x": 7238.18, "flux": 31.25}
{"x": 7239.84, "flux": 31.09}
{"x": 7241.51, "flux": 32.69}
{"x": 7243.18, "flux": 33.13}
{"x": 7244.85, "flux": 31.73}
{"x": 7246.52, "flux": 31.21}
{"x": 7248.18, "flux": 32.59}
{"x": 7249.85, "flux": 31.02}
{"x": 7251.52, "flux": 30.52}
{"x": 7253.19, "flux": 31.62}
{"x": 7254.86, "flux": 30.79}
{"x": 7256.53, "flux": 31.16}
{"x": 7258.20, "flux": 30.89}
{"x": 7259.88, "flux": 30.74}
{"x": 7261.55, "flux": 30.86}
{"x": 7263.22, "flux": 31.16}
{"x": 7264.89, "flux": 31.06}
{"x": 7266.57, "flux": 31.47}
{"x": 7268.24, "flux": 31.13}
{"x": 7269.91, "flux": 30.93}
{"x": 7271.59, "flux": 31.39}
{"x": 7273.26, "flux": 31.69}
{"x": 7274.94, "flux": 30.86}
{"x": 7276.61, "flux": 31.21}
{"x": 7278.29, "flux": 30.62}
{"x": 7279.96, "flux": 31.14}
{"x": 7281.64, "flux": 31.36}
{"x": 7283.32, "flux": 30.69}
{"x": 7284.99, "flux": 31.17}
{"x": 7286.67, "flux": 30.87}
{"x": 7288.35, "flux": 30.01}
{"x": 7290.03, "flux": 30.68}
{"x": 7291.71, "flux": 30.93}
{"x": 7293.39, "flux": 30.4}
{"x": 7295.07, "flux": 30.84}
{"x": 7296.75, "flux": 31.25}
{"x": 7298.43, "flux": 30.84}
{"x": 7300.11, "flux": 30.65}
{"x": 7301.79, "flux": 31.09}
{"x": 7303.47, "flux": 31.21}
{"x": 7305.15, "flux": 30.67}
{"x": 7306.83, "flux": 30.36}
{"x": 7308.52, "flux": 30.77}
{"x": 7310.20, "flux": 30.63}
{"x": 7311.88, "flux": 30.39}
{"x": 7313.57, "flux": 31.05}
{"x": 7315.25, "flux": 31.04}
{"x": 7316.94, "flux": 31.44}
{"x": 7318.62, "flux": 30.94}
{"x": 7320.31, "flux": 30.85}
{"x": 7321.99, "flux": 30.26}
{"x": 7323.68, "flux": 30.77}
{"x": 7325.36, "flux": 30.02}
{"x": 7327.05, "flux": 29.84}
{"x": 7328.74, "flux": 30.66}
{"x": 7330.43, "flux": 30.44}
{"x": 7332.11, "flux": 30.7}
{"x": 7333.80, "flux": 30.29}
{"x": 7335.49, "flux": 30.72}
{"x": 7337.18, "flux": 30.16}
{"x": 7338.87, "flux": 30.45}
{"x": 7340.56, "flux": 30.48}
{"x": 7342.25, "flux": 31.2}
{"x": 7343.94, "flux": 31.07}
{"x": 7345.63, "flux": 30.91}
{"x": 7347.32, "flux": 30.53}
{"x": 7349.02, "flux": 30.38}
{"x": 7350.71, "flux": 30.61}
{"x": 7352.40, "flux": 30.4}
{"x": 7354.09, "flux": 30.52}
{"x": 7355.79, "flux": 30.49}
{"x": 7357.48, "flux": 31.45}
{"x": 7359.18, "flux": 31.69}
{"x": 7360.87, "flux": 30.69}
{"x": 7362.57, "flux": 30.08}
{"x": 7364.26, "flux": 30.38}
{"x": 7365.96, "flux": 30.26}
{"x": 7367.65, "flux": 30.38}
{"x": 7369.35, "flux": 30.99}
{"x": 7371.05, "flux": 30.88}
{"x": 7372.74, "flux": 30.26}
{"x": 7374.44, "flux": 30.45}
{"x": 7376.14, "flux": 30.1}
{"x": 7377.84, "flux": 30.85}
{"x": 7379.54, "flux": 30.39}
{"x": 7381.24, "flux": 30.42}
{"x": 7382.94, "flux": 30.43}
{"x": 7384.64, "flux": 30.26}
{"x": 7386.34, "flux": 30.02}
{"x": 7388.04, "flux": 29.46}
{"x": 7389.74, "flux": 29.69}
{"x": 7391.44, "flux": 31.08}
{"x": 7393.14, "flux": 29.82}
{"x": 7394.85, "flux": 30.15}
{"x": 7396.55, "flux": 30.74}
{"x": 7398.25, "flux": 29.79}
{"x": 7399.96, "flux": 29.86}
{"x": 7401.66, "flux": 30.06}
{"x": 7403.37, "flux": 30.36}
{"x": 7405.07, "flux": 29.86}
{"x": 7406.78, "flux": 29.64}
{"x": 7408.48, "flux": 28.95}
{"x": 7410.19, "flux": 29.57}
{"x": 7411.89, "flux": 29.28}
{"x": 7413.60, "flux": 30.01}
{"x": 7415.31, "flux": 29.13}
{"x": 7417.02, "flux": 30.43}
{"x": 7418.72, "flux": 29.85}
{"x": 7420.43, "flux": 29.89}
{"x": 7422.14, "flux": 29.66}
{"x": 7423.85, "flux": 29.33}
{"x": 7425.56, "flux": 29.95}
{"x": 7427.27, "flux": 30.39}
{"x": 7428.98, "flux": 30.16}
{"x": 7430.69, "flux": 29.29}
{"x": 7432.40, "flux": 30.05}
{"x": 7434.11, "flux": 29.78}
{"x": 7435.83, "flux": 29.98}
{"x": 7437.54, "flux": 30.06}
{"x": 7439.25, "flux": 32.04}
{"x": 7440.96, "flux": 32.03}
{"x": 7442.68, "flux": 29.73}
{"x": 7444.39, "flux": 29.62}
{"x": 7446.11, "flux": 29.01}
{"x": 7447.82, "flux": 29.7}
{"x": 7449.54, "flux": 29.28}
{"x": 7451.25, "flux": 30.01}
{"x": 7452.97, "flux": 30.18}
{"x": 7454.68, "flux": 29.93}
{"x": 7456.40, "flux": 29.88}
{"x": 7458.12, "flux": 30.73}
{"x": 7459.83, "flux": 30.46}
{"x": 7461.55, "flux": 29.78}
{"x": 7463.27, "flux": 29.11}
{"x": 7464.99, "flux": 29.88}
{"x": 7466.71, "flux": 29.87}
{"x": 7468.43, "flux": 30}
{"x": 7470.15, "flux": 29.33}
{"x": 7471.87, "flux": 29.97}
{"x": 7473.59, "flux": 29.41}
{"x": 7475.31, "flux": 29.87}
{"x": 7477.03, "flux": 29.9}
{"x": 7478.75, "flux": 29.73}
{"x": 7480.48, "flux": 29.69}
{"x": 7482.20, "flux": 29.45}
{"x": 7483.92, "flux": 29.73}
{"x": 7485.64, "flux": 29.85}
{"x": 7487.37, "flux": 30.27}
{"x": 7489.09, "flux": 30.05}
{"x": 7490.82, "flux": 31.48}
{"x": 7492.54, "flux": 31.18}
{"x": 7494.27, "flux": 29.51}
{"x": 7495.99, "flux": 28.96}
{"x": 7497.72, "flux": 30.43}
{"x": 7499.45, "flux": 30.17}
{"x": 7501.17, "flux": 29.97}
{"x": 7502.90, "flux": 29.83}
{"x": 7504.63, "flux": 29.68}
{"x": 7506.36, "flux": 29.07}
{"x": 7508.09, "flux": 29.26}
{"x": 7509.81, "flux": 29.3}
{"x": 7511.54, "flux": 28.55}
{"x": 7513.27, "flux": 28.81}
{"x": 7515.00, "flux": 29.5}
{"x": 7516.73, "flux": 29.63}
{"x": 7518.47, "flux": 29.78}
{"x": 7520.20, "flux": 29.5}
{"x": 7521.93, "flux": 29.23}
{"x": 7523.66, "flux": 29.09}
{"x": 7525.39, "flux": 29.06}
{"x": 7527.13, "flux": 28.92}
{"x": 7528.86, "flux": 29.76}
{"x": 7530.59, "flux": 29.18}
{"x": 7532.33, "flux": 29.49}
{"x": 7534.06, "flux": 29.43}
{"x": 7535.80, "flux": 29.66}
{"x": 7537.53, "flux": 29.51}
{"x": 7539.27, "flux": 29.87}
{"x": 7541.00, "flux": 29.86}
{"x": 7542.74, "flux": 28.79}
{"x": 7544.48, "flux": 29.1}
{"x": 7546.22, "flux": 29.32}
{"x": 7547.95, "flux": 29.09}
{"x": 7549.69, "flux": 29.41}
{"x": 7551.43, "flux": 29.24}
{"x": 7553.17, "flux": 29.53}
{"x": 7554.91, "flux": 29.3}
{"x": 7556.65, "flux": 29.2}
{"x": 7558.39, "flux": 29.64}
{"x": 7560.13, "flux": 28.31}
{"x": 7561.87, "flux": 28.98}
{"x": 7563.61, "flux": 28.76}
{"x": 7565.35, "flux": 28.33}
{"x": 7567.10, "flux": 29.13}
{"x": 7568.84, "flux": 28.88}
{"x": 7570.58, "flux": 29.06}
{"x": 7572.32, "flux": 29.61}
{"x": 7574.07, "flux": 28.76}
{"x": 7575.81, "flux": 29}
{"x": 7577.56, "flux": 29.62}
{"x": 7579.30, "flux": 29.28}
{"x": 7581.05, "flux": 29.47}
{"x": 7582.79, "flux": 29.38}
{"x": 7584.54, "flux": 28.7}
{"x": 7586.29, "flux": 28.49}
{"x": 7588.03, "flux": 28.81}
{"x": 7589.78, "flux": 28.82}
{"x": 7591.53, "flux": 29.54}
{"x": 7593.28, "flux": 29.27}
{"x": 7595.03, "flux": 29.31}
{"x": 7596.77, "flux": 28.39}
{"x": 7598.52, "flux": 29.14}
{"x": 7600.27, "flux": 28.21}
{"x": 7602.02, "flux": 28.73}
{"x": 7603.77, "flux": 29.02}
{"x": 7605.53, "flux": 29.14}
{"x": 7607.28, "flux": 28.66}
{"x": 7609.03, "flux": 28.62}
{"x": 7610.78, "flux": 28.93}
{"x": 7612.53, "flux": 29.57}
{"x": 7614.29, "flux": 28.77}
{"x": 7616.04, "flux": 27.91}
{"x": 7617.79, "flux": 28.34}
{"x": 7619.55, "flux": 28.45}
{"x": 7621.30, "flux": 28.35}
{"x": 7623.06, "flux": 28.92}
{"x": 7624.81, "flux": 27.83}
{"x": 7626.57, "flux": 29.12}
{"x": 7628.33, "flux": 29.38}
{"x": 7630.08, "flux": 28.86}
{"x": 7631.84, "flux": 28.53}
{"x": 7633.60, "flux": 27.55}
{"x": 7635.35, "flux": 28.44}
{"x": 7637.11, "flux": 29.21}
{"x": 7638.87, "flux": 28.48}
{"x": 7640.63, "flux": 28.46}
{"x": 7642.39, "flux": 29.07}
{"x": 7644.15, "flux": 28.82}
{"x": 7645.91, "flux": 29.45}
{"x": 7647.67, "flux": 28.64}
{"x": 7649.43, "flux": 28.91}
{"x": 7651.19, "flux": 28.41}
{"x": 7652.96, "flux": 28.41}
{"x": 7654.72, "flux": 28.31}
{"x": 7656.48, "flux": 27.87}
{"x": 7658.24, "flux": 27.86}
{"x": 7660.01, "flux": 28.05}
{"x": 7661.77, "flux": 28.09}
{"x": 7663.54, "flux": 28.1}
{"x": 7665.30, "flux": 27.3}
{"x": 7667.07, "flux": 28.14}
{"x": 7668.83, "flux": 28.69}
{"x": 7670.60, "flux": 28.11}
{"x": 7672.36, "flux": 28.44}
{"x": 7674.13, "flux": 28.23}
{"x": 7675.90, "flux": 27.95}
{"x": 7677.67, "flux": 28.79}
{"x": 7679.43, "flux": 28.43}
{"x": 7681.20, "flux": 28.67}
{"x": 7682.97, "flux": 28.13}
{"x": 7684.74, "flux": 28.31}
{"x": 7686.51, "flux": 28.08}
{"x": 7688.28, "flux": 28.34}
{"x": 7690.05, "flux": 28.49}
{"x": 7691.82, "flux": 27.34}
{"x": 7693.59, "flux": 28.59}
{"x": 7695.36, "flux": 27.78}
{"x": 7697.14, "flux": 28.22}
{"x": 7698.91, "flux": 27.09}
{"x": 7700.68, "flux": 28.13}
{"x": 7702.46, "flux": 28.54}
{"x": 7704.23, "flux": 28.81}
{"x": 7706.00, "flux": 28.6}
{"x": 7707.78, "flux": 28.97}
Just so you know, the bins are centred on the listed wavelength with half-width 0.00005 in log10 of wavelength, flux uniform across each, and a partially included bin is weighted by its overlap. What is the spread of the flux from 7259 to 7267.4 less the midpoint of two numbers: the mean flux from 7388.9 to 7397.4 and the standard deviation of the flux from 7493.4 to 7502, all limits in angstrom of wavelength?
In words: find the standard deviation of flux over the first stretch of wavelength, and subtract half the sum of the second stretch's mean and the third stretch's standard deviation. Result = -15.2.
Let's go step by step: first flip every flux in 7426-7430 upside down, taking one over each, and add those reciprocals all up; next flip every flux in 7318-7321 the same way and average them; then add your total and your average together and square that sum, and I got 0.0097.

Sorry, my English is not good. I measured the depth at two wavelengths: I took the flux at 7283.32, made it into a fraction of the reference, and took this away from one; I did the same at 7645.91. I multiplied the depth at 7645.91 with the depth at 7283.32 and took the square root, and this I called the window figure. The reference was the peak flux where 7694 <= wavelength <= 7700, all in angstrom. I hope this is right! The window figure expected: 0.062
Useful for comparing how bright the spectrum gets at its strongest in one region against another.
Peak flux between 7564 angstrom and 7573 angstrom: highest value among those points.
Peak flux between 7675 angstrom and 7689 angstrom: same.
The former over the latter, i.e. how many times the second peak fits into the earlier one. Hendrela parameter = 1.03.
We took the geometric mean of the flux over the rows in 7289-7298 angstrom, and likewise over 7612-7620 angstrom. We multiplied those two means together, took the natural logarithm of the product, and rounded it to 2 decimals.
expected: 6.78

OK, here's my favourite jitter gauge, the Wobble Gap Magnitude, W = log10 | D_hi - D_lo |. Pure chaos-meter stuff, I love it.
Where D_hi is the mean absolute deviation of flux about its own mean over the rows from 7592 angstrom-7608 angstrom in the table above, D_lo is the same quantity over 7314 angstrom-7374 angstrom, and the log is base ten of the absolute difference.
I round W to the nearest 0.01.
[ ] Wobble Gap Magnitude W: -2.83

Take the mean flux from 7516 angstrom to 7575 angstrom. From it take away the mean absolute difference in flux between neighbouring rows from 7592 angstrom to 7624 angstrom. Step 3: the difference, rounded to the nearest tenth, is 28.8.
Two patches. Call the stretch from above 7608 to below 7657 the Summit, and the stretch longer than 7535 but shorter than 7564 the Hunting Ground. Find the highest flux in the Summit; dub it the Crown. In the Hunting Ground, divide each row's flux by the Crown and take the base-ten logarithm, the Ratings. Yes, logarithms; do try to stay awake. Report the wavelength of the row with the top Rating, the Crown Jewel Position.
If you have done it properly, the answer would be 7539.27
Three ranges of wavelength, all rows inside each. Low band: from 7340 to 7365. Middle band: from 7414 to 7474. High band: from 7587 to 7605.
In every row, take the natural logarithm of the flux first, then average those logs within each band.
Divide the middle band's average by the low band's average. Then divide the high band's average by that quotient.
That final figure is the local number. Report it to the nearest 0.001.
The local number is 3.390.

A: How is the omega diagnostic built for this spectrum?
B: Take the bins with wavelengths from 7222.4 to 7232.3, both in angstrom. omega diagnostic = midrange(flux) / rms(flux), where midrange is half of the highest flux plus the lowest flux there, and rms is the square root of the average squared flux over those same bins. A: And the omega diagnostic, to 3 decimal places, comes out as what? 1.001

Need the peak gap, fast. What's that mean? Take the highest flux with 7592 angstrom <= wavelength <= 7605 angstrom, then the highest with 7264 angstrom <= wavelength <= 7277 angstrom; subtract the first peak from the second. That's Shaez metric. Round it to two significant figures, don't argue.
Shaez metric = 2.4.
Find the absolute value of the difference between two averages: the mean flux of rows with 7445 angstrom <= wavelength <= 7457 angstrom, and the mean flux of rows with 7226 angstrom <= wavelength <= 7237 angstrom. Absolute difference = 1.7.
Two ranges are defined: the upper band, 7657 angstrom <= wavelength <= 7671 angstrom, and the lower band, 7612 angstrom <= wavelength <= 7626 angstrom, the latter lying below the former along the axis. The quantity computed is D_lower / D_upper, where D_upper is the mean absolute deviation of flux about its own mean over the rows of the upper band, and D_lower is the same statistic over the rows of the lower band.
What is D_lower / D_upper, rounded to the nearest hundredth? 1.85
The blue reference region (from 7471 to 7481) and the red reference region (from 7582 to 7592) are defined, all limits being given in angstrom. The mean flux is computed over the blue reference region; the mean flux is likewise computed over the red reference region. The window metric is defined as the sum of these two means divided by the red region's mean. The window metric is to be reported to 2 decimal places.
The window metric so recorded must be 2.03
